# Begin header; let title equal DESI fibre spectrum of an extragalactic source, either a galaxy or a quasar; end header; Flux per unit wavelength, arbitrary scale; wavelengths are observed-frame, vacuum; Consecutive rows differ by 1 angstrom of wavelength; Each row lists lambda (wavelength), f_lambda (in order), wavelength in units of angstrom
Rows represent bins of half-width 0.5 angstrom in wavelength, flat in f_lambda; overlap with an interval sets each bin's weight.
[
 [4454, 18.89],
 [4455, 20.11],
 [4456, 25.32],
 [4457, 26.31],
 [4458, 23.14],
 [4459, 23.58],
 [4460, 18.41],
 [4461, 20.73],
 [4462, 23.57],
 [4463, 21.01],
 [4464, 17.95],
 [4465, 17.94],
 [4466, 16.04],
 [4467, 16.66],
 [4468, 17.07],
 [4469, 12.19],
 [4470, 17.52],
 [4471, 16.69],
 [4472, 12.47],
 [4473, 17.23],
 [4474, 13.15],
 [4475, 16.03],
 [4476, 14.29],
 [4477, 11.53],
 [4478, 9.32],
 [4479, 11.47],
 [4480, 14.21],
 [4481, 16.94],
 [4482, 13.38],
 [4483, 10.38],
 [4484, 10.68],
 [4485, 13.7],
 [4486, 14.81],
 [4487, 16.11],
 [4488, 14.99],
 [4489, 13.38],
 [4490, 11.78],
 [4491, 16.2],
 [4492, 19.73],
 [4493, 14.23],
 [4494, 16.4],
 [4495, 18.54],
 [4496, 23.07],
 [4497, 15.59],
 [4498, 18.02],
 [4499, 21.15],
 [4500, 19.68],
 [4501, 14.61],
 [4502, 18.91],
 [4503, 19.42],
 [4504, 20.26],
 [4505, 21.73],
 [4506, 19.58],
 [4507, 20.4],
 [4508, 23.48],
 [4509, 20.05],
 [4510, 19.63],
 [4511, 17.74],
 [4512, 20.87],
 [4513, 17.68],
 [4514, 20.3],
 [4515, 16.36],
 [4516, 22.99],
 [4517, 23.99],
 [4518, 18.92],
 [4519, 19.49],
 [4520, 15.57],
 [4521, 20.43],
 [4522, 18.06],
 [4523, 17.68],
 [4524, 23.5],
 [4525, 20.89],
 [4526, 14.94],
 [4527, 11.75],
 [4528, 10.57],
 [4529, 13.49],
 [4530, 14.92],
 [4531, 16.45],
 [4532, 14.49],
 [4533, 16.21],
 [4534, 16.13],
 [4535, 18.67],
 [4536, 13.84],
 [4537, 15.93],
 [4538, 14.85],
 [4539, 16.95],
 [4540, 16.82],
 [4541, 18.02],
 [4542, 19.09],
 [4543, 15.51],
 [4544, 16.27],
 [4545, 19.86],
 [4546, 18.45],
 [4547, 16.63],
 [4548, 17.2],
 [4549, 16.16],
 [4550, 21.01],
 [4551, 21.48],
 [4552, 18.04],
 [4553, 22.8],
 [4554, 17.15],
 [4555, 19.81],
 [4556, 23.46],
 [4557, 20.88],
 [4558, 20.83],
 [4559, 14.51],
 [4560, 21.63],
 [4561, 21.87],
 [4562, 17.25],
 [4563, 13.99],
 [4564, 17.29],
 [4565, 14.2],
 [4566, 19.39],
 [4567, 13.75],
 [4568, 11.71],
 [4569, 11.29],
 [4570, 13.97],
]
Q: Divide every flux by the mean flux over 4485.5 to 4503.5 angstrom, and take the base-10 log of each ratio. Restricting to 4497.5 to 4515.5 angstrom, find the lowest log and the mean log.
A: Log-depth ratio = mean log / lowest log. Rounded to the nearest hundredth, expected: -0.82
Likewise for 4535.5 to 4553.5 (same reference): -0.15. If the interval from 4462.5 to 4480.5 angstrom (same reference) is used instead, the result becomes 0.23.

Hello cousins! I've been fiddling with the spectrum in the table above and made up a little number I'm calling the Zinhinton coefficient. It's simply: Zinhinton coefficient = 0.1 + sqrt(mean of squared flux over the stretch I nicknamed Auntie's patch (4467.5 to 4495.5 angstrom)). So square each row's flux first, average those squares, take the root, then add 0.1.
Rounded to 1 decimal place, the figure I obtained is 14.8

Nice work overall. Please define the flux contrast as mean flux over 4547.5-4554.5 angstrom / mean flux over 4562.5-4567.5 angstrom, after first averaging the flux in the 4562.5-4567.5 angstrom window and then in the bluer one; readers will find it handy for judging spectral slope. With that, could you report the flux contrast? 1.22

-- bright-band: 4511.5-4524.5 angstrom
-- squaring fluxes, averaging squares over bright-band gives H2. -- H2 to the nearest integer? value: 394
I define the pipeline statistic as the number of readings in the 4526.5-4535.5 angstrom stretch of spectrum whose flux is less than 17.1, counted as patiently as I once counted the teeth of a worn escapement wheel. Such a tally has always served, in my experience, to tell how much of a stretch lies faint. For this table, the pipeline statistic 8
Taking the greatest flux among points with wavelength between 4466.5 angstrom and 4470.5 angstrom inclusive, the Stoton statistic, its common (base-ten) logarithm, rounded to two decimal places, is 1.24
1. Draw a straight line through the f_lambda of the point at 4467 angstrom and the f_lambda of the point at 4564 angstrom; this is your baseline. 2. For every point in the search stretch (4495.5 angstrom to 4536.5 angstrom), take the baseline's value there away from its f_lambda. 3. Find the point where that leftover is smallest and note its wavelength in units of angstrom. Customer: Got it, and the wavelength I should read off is 4528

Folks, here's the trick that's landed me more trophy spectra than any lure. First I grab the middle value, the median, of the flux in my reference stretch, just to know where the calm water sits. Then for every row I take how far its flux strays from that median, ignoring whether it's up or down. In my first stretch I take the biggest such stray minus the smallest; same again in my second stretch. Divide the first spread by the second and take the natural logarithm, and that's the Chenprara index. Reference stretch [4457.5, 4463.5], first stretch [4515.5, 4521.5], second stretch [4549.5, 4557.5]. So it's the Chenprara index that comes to 0.3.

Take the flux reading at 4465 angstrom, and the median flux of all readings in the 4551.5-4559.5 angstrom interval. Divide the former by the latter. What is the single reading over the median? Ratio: 0.88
